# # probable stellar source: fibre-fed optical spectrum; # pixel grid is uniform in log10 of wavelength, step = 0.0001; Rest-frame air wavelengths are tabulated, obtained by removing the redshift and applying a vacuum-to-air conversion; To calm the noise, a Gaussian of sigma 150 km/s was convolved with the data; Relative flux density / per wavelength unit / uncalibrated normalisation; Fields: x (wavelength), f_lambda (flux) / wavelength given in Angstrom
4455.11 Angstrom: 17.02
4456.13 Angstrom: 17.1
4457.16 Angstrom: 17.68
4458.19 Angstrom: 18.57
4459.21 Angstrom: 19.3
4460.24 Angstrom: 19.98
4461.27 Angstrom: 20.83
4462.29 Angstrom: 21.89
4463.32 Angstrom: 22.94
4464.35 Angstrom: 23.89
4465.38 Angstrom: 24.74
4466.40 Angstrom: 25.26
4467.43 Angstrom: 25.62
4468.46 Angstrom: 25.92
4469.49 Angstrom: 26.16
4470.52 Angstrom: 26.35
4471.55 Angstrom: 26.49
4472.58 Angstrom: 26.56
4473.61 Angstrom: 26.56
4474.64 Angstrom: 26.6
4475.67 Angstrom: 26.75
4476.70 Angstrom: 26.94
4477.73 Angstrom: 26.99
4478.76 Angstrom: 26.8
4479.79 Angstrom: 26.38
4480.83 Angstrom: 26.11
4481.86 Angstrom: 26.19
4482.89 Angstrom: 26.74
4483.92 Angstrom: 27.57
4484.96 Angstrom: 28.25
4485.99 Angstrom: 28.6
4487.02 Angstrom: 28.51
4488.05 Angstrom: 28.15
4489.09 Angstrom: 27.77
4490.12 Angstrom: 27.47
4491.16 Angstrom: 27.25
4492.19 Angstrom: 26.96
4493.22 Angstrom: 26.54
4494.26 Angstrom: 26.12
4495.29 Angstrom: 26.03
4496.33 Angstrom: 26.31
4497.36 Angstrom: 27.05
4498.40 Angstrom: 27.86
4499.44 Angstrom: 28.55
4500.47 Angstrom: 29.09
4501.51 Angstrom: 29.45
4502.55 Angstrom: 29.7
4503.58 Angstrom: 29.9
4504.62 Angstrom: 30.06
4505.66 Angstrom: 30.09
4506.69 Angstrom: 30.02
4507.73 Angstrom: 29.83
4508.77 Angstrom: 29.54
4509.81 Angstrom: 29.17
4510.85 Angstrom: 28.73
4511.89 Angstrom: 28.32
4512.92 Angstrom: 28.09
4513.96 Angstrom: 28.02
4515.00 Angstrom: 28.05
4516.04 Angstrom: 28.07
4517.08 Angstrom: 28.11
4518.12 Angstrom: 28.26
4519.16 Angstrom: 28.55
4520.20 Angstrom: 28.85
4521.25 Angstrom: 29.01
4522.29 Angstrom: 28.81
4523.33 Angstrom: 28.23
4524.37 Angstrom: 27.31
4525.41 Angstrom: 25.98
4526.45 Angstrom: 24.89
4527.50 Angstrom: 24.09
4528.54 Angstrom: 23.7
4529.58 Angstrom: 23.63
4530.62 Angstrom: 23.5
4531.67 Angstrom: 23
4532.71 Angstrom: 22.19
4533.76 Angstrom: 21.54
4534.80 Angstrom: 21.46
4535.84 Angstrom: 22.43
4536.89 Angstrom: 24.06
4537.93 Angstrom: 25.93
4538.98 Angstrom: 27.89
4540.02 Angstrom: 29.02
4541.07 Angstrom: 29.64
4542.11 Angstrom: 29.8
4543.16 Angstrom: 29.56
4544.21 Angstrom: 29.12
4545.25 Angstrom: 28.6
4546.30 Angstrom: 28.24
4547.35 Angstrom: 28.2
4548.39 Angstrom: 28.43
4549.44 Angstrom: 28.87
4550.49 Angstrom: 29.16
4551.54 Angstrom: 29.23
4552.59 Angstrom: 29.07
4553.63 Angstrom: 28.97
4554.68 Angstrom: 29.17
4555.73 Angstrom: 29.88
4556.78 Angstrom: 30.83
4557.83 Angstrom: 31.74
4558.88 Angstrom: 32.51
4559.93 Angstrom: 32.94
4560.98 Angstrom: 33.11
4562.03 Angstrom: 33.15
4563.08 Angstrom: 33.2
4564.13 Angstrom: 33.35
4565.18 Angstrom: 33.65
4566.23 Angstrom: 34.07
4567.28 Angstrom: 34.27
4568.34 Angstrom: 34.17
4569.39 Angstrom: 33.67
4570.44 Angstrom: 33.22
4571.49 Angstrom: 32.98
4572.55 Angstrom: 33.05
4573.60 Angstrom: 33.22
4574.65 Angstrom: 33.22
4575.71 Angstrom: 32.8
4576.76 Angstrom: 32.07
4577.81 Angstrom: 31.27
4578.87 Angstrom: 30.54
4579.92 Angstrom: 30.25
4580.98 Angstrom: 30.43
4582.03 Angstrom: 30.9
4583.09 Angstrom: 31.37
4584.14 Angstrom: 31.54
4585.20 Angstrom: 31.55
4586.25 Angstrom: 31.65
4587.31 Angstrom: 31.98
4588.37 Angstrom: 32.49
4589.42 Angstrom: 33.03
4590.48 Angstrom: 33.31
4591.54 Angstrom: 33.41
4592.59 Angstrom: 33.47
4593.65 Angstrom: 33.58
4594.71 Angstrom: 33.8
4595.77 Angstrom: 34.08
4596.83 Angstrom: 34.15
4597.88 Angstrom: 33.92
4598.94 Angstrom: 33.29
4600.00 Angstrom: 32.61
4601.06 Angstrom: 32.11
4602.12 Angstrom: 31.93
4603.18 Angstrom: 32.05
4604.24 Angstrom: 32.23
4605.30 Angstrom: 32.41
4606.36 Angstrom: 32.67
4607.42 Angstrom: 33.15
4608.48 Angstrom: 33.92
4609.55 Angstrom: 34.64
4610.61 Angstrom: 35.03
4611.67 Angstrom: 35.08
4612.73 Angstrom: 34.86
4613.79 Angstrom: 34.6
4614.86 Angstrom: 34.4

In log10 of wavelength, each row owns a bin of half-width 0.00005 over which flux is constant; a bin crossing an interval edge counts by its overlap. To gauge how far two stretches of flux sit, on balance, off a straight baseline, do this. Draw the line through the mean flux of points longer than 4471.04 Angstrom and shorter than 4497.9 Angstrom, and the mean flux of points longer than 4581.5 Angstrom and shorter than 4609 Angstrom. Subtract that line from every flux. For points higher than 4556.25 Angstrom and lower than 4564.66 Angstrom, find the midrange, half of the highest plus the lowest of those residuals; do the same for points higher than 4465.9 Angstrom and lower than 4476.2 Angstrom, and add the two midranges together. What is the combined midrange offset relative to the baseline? 1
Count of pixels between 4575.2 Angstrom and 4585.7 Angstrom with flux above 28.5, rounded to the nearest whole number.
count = 10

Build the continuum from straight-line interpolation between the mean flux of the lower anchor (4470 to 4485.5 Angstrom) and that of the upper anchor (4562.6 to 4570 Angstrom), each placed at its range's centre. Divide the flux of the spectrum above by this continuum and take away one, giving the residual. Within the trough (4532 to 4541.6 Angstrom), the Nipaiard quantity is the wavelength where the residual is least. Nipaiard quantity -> 4534.80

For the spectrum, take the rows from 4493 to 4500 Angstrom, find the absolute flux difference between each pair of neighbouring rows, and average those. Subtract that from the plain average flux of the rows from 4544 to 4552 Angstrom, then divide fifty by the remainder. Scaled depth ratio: 1.77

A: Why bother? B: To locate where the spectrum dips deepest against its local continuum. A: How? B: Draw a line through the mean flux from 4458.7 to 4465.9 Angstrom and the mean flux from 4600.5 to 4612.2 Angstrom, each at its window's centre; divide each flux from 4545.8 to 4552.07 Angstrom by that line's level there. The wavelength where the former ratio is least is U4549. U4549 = 4547.35 Angstrom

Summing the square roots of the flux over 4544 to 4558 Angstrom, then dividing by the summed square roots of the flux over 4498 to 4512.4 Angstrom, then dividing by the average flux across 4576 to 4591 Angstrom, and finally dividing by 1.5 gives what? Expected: 0.0211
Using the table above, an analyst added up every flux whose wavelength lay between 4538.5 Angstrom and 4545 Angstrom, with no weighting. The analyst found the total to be 175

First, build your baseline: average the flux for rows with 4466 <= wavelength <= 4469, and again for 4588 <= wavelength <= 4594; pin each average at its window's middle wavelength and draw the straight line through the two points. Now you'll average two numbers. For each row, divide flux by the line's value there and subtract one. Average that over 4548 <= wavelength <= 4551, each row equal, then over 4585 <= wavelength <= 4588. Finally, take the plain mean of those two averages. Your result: -0.048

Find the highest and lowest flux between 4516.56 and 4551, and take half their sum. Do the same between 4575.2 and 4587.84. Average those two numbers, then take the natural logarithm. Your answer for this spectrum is 3.35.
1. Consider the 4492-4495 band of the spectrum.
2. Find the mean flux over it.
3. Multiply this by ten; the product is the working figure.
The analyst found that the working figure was 265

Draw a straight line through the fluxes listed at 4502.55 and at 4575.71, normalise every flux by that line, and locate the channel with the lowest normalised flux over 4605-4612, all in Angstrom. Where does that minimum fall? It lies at 4605.30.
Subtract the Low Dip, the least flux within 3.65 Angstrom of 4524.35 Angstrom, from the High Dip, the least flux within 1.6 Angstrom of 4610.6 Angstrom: 11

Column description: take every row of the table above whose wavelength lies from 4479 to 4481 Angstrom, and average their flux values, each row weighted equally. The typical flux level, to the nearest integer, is 26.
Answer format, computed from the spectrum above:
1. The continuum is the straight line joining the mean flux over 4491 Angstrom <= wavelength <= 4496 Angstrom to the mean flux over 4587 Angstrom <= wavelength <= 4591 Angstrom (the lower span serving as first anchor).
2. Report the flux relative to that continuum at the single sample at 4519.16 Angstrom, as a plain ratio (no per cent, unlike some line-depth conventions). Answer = 1.01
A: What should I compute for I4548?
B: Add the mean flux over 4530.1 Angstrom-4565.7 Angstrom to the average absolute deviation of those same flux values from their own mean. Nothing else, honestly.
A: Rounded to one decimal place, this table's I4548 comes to 31.3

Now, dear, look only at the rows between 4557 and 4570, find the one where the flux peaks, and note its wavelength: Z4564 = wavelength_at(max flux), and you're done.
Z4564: 4567.28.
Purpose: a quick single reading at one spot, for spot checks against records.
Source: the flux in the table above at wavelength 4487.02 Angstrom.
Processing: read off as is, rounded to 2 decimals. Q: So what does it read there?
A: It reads 28.51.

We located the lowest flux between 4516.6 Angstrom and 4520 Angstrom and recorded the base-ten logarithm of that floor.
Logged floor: 1.45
